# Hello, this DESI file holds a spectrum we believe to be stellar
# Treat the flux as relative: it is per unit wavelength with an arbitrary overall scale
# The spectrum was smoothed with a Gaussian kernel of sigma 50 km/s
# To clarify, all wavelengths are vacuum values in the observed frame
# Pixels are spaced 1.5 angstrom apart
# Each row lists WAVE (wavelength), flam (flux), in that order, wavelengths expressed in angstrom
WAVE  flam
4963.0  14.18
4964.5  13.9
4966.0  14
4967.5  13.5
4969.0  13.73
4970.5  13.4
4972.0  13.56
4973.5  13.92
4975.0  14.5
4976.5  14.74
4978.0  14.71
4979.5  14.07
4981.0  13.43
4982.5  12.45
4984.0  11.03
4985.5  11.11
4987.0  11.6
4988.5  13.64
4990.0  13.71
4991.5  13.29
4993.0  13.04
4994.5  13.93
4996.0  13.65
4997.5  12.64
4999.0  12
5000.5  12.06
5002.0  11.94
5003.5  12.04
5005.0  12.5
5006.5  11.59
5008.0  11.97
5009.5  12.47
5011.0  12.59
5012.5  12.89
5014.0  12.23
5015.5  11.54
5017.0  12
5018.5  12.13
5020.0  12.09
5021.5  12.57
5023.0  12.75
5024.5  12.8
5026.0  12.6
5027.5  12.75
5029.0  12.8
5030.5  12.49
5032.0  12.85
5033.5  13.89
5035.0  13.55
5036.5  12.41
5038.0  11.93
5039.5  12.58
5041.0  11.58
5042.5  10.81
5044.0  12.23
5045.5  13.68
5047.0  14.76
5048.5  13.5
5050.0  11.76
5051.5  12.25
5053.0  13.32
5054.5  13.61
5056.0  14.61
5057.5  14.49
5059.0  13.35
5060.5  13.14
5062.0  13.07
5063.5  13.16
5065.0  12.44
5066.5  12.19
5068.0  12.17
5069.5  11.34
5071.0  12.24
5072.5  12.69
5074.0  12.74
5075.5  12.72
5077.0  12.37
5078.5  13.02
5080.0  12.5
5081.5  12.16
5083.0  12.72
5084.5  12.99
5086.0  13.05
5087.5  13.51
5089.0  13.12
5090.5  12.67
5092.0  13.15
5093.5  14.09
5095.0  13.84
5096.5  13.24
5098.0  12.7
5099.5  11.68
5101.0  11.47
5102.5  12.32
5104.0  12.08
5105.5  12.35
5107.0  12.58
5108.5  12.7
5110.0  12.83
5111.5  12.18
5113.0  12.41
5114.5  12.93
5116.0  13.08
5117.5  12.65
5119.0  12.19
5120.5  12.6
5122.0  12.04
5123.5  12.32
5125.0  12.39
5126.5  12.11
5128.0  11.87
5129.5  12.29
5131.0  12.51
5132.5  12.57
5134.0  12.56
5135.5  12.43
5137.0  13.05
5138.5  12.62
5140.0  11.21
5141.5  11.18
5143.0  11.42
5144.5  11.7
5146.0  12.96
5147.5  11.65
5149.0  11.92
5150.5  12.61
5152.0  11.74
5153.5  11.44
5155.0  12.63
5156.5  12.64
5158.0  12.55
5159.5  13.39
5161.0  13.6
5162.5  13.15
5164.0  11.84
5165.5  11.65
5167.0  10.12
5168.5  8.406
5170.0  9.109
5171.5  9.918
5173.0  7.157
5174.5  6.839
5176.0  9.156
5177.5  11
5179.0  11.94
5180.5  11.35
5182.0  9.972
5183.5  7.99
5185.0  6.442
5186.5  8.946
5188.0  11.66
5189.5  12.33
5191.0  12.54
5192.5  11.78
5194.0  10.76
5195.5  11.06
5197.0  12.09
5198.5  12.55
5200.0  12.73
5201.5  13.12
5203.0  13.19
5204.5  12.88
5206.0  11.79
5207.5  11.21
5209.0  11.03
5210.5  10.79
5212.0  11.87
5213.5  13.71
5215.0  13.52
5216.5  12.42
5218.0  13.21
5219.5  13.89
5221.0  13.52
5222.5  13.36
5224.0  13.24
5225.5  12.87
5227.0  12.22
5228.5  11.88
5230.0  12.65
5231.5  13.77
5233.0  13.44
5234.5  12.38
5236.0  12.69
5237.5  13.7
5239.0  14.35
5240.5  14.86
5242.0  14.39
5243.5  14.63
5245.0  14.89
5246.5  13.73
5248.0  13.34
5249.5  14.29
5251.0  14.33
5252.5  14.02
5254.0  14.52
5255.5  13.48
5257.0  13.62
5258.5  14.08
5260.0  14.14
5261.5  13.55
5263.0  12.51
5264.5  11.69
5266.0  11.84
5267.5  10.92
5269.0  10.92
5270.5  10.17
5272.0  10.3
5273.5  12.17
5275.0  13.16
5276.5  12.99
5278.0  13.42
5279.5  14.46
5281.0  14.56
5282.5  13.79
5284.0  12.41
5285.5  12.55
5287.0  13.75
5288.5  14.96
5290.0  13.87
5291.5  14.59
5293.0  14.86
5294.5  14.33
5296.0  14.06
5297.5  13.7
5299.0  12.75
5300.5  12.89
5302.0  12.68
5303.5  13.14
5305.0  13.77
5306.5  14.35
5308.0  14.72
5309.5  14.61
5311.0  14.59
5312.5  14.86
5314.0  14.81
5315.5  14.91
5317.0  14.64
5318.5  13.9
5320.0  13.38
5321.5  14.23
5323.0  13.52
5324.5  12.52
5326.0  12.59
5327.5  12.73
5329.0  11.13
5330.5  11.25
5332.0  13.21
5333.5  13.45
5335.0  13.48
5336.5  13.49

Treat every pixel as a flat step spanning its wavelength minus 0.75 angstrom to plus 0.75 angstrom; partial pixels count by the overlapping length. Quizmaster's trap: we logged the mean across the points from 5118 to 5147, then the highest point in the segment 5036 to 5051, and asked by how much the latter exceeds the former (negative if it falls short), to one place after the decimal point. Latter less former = 2.5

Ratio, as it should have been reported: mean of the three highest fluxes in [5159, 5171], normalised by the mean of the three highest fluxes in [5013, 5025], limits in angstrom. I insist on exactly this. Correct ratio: 1.05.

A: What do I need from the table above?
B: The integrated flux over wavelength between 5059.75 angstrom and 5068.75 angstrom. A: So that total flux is 114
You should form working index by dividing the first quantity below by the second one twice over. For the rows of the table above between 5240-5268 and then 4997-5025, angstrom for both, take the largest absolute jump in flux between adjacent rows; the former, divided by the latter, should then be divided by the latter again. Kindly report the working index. 1.4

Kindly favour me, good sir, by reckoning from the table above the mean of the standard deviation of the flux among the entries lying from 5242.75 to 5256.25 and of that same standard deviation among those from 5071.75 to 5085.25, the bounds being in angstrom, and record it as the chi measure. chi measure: 0.4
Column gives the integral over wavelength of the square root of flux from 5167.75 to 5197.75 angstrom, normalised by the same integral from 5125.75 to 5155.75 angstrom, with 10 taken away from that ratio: -9.09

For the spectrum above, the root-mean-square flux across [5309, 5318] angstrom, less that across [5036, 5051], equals 2.2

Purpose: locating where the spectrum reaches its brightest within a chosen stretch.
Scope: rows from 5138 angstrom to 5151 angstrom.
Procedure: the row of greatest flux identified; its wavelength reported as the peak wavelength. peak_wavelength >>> 5146.0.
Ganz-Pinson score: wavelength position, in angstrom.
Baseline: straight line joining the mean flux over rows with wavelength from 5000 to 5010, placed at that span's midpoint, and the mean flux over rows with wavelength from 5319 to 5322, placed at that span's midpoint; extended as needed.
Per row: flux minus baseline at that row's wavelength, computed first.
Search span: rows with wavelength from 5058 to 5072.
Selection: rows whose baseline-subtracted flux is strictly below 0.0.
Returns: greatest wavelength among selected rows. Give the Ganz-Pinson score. 5071.0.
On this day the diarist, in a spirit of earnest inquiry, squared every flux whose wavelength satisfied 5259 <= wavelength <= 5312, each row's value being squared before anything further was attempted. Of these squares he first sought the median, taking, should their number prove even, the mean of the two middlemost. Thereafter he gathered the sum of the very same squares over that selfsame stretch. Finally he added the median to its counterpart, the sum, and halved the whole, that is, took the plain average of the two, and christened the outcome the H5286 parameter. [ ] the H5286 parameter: 3186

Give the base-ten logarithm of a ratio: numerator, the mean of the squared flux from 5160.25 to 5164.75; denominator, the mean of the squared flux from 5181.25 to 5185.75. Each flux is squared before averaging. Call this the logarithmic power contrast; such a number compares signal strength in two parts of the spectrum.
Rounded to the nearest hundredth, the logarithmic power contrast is 0.39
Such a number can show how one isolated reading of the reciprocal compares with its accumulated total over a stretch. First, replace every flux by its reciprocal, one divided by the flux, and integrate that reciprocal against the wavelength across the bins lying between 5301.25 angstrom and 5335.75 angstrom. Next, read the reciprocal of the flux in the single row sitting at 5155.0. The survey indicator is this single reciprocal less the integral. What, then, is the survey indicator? -2.48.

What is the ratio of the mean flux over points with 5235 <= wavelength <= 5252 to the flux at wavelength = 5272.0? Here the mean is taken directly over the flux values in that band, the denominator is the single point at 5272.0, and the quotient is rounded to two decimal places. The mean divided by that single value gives 1.37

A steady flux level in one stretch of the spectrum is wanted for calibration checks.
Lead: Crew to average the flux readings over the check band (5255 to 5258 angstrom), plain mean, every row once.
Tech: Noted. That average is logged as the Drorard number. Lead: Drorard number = 13.6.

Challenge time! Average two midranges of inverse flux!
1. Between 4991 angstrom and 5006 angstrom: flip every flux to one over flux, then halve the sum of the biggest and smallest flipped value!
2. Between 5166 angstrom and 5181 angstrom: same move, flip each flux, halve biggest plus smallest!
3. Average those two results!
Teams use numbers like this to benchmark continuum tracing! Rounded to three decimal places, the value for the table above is 0.096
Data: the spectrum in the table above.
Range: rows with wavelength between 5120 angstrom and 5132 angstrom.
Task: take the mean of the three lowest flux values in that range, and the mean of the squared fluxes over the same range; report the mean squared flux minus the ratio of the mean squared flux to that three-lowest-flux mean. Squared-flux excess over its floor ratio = 138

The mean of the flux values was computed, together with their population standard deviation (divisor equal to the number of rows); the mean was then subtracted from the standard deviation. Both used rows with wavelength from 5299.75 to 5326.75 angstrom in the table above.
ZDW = -13.1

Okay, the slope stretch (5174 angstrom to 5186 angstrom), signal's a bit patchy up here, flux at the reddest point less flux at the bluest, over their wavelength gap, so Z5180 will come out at -0.04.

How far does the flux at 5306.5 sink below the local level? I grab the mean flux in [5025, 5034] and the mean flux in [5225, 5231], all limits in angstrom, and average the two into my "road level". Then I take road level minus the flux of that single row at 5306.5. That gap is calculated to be -1.7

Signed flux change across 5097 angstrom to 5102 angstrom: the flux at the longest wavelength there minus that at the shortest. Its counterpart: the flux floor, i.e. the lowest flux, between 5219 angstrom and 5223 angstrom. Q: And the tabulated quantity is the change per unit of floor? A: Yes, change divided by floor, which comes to -0.09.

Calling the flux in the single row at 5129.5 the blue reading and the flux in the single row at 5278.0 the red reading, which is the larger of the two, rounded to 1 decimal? 13.4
